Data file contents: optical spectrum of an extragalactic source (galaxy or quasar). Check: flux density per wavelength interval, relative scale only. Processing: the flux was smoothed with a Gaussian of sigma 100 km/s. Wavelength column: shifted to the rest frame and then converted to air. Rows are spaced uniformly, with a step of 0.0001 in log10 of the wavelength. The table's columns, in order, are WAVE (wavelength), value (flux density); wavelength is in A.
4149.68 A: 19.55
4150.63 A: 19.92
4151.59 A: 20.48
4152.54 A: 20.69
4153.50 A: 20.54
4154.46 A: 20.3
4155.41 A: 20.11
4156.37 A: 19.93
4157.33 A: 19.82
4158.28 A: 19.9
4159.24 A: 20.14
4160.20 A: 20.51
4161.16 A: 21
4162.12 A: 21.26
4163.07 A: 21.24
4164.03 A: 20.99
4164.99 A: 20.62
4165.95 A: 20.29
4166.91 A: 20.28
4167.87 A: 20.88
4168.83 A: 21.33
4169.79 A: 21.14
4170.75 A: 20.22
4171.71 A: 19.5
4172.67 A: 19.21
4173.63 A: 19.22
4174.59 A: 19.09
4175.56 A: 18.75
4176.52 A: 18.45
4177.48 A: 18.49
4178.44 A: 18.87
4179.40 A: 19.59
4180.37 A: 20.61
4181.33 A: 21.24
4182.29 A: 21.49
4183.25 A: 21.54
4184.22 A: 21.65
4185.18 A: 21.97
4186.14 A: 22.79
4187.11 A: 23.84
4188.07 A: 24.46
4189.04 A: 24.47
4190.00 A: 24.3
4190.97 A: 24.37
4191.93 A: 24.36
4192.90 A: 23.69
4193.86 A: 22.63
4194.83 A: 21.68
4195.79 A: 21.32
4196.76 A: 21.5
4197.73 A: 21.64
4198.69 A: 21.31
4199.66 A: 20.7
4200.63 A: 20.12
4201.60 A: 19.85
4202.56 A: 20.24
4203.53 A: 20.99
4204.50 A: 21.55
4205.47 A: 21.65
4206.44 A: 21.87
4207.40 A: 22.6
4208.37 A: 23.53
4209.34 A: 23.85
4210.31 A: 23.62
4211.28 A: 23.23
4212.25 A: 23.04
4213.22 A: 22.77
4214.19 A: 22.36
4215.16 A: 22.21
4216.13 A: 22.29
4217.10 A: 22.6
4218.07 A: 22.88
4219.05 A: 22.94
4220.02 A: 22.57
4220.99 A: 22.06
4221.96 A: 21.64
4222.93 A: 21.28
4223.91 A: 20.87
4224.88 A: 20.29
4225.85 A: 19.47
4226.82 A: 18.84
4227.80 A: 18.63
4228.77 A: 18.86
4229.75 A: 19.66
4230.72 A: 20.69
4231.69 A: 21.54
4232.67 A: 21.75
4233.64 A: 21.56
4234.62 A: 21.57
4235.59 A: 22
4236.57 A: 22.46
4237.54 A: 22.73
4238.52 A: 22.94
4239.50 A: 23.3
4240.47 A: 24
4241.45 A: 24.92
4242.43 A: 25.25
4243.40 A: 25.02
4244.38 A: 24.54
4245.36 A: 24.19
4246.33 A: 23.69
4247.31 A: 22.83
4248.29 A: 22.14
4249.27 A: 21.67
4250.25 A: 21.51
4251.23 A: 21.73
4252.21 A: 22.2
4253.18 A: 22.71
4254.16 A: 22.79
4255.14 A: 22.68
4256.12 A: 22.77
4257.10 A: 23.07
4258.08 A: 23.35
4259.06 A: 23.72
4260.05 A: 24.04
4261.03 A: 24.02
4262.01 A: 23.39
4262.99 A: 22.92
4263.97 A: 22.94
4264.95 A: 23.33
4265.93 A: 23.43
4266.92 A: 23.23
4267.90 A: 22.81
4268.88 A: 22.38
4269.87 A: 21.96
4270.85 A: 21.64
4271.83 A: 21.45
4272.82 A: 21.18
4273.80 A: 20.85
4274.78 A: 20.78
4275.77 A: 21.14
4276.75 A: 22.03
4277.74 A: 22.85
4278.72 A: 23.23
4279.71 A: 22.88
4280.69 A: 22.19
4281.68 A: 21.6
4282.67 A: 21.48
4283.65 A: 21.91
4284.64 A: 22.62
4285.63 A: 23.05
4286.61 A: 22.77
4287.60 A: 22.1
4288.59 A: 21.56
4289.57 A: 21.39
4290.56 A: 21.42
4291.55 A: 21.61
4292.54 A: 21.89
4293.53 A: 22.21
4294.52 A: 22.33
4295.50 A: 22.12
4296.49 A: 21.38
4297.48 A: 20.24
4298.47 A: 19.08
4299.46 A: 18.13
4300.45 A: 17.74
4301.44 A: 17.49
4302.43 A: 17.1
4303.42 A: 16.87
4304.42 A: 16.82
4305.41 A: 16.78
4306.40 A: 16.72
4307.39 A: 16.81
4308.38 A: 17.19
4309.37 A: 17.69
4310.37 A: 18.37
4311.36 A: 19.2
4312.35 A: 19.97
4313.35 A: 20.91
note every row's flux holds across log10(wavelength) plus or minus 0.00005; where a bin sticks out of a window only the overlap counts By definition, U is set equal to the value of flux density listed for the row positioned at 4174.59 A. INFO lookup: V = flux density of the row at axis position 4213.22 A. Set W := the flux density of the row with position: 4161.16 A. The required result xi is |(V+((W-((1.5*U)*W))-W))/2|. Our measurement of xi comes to 289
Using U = 19.09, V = 22.77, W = 21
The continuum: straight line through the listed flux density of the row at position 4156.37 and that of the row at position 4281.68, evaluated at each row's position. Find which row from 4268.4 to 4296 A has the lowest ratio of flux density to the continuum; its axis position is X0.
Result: 4274.78 A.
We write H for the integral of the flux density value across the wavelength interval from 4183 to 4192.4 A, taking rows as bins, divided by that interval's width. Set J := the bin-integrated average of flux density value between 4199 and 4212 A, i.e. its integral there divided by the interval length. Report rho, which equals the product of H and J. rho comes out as 511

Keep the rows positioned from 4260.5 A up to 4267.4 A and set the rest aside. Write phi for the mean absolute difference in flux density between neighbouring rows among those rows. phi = 0.30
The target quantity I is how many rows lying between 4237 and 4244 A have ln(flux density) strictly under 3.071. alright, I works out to 0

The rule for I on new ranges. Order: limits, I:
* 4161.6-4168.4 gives 7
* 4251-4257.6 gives 0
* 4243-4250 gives 0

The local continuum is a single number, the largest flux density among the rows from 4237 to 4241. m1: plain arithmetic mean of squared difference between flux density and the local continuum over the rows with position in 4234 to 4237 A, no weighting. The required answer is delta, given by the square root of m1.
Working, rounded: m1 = 4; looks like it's 2.0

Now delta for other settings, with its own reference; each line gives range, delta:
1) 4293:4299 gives 3.0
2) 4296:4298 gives 3.2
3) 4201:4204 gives 3.7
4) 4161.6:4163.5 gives 2.8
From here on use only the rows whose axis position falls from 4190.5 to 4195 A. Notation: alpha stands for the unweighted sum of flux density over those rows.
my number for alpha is 117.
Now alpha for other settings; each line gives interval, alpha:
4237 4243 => 143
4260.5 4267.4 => 163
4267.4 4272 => 110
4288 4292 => 86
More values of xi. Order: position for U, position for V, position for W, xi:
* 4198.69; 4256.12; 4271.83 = 331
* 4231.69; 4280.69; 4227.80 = 290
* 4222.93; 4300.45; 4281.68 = 336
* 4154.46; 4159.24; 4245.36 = 358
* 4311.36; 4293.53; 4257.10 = 321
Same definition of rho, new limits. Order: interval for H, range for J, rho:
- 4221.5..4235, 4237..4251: 480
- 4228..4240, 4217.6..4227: 460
